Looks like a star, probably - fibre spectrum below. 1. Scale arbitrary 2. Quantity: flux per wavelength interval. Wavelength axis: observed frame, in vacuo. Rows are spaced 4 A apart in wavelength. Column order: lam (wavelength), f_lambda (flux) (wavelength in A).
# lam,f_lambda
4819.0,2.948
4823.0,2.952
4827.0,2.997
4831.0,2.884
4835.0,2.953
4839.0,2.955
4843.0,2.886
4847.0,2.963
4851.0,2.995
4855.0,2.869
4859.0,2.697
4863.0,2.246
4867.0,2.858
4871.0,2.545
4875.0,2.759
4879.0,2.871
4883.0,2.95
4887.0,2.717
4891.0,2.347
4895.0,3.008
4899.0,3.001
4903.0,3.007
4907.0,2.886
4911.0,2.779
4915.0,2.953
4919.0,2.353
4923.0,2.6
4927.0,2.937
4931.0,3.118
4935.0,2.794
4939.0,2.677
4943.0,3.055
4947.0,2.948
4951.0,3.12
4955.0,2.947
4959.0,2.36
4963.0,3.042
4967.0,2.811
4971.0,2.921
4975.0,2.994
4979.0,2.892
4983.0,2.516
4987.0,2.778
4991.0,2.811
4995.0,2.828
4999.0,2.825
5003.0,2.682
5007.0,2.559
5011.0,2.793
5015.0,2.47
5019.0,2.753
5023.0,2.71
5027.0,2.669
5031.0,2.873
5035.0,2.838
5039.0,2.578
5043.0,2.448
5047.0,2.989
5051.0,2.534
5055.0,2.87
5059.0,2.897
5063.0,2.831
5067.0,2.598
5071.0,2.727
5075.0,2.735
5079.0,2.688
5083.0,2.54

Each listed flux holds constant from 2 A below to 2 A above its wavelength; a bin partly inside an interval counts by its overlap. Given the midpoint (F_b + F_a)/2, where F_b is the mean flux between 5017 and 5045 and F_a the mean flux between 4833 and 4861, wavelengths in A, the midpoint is 2.80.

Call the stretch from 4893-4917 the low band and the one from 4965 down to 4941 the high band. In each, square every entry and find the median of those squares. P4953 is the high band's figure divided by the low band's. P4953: 1.01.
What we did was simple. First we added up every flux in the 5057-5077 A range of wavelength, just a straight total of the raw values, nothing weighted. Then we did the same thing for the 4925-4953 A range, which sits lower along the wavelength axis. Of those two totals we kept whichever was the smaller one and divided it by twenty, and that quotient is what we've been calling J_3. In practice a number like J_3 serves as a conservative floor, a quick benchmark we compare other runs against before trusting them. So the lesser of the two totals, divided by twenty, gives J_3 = 0.69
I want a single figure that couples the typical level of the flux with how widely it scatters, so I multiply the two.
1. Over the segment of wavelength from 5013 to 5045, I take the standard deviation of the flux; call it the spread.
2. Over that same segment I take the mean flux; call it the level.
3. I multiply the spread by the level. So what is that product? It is 0.4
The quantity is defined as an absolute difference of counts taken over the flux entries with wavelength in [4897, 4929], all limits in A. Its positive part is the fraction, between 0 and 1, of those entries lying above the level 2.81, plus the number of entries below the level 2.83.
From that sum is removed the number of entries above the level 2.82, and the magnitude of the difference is 1.4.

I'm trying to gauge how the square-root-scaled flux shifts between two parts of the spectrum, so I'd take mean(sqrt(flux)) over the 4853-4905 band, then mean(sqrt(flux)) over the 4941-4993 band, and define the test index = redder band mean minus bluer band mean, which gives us 0.03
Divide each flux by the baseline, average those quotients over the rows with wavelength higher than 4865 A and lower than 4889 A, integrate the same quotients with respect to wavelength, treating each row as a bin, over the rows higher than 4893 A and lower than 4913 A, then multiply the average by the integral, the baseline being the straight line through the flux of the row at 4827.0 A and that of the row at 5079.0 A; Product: 19.2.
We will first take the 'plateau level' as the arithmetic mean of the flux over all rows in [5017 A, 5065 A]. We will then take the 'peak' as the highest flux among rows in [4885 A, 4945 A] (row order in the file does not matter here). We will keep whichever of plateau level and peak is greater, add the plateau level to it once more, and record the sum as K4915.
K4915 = 5.867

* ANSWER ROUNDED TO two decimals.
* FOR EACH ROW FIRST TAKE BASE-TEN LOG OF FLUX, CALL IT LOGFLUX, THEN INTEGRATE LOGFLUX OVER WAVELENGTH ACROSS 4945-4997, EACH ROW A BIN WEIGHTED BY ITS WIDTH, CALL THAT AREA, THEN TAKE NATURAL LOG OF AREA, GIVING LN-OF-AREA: 3.16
